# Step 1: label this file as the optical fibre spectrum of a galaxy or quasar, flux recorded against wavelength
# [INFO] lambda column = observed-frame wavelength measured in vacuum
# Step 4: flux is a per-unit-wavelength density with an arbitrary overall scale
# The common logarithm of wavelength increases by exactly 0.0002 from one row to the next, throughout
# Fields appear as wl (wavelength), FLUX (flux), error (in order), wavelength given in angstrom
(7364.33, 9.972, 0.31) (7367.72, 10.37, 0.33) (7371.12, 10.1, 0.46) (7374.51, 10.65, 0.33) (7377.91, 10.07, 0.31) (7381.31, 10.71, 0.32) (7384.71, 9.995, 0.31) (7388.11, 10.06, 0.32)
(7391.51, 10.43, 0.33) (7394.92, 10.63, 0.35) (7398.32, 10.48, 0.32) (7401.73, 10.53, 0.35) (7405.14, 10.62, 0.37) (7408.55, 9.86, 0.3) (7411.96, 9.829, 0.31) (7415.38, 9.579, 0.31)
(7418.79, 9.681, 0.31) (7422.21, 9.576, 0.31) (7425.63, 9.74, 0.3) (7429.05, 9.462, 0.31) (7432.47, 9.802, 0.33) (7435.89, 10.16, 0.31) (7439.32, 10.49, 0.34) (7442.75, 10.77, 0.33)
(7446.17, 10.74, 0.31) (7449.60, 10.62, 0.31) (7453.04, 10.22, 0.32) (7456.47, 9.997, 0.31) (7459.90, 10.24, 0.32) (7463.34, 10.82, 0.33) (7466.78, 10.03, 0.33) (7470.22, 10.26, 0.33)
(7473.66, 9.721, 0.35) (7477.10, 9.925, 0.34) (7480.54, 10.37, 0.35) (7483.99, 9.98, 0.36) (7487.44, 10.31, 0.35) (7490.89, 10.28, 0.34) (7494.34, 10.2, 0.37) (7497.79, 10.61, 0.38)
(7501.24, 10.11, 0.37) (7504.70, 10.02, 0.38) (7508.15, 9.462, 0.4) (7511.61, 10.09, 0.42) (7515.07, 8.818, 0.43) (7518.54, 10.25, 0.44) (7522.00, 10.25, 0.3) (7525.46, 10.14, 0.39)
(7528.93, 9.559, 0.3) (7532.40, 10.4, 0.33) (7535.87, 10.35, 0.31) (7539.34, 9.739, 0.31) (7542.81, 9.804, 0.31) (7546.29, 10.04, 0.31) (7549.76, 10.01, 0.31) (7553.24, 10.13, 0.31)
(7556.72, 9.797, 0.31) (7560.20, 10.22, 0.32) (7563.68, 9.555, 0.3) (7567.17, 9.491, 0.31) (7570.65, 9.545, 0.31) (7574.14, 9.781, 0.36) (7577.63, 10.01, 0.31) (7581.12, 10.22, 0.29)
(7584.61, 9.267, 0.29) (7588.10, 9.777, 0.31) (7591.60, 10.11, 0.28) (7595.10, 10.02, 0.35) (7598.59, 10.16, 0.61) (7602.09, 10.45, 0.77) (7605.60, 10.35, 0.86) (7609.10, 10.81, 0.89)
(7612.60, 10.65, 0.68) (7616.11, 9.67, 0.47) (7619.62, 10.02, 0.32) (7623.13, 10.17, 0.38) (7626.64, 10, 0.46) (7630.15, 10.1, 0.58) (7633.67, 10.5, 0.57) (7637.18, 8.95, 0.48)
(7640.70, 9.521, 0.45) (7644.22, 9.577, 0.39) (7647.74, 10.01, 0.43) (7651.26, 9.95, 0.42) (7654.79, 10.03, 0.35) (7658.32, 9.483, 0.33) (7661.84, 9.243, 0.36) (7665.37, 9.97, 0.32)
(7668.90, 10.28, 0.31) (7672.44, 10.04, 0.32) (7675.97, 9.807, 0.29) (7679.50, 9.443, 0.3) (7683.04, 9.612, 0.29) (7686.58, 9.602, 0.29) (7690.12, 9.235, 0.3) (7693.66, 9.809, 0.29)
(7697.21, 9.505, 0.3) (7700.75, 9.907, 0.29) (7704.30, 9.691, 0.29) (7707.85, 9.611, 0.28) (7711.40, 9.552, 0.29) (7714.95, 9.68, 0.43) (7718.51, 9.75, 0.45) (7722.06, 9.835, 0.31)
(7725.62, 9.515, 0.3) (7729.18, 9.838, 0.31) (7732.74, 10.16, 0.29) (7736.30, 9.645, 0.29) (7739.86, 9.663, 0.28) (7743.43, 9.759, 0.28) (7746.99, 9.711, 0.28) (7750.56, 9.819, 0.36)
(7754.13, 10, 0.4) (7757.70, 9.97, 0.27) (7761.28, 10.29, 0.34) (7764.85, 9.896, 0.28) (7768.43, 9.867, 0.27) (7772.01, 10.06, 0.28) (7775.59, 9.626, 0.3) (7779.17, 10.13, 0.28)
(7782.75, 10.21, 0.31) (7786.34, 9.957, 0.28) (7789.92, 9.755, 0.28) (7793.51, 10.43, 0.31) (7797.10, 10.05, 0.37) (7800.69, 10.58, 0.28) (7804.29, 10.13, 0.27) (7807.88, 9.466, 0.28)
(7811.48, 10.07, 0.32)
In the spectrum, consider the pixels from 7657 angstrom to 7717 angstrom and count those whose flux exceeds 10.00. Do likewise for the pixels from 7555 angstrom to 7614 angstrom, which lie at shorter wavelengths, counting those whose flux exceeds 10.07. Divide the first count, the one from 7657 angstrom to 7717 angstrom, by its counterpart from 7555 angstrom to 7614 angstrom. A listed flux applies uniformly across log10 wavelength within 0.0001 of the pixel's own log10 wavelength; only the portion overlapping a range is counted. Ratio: 0.25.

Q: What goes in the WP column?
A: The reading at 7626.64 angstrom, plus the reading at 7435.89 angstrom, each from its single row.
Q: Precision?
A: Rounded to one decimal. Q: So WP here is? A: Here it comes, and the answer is 20.2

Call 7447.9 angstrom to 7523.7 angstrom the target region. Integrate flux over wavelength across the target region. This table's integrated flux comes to 767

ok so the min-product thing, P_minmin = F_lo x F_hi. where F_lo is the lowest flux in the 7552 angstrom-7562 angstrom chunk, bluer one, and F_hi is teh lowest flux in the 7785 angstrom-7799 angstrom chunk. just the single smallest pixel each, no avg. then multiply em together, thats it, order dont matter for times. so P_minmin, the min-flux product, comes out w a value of 95.6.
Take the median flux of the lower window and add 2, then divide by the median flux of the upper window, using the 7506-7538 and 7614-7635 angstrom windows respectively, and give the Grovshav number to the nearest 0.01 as 1.21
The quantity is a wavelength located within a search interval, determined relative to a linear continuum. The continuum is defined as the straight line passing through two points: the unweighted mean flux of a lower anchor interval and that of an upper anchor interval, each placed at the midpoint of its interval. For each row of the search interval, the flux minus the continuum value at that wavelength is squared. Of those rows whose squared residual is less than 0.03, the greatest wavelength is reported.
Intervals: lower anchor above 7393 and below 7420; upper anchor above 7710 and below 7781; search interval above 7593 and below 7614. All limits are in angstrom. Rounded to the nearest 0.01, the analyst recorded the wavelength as 7595.10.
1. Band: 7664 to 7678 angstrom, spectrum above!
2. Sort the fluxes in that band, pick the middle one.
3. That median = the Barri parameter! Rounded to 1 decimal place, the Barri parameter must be 10.0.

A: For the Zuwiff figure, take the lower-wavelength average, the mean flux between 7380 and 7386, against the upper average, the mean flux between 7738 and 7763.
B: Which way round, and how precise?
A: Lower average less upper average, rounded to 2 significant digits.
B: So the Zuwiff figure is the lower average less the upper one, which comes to 0.47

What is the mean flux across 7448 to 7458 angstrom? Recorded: 10.3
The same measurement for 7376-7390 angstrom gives 10.2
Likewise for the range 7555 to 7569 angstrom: 9.8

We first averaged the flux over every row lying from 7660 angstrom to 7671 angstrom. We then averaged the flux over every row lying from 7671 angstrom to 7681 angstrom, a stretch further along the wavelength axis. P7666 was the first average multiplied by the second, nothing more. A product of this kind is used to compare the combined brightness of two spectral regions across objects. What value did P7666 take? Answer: 96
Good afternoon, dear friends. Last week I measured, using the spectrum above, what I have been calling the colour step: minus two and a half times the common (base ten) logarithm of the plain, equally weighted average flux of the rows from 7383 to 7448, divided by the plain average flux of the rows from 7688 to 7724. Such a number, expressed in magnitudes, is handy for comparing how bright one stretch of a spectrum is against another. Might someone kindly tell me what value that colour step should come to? -0.052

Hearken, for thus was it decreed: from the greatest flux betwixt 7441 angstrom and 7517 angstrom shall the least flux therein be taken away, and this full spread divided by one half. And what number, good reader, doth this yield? 4.0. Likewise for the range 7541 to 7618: 3.1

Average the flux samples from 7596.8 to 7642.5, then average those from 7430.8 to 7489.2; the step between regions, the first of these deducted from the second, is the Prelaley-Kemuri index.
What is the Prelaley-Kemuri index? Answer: 0.2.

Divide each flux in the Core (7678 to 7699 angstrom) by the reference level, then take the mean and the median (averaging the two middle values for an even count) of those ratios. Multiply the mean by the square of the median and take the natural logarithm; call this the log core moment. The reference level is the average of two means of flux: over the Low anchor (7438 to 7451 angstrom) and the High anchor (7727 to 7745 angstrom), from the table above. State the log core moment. -0.21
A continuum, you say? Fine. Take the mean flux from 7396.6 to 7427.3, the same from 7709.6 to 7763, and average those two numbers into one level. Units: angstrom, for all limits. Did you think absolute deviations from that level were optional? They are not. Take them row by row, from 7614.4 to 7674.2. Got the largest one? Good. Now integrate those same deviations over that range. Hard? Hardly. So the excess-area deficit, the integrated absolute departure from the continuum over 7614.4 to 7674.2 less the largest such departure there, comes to 17.1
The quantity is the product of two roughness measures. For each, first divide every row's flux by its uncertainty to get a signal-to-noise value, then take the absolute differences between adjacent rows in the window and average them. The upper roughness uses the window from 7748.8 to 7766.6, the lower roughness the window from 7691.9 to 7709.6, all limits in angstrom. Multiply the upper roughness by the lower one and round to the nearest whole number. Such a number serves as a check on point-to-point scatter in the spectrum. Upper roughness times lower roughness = 10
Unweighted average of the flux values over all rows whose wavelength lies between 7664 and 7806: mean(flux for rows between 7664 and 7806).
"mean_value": 9.86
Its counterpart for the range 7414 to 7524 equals 10.08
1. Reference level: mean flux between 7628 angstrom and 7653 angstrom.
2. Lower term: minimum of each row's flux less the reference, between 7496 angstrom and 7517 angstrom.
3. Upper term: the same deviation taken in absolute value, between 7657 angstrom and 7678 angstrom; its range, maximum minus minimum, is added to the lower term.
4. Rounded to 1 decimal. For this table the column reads -0.4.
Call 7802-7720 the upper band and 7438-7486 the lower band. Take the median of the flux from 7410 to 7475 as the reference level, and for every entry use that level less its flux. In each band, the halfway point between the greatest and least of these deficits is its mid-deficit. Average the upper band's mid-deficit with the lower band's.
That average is -0.13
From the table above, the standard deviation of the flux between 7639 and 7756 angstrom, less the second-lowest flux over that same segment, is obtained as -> -9.00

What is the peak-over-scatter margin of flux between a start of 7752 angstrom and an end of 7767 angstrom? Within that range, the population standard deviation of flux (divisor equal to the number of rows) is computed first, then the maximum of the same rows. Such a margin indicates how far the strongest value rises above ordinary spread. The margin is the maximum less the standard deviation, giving 10.1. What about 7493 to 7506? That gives 10.4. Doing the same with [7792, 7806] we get 10.4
